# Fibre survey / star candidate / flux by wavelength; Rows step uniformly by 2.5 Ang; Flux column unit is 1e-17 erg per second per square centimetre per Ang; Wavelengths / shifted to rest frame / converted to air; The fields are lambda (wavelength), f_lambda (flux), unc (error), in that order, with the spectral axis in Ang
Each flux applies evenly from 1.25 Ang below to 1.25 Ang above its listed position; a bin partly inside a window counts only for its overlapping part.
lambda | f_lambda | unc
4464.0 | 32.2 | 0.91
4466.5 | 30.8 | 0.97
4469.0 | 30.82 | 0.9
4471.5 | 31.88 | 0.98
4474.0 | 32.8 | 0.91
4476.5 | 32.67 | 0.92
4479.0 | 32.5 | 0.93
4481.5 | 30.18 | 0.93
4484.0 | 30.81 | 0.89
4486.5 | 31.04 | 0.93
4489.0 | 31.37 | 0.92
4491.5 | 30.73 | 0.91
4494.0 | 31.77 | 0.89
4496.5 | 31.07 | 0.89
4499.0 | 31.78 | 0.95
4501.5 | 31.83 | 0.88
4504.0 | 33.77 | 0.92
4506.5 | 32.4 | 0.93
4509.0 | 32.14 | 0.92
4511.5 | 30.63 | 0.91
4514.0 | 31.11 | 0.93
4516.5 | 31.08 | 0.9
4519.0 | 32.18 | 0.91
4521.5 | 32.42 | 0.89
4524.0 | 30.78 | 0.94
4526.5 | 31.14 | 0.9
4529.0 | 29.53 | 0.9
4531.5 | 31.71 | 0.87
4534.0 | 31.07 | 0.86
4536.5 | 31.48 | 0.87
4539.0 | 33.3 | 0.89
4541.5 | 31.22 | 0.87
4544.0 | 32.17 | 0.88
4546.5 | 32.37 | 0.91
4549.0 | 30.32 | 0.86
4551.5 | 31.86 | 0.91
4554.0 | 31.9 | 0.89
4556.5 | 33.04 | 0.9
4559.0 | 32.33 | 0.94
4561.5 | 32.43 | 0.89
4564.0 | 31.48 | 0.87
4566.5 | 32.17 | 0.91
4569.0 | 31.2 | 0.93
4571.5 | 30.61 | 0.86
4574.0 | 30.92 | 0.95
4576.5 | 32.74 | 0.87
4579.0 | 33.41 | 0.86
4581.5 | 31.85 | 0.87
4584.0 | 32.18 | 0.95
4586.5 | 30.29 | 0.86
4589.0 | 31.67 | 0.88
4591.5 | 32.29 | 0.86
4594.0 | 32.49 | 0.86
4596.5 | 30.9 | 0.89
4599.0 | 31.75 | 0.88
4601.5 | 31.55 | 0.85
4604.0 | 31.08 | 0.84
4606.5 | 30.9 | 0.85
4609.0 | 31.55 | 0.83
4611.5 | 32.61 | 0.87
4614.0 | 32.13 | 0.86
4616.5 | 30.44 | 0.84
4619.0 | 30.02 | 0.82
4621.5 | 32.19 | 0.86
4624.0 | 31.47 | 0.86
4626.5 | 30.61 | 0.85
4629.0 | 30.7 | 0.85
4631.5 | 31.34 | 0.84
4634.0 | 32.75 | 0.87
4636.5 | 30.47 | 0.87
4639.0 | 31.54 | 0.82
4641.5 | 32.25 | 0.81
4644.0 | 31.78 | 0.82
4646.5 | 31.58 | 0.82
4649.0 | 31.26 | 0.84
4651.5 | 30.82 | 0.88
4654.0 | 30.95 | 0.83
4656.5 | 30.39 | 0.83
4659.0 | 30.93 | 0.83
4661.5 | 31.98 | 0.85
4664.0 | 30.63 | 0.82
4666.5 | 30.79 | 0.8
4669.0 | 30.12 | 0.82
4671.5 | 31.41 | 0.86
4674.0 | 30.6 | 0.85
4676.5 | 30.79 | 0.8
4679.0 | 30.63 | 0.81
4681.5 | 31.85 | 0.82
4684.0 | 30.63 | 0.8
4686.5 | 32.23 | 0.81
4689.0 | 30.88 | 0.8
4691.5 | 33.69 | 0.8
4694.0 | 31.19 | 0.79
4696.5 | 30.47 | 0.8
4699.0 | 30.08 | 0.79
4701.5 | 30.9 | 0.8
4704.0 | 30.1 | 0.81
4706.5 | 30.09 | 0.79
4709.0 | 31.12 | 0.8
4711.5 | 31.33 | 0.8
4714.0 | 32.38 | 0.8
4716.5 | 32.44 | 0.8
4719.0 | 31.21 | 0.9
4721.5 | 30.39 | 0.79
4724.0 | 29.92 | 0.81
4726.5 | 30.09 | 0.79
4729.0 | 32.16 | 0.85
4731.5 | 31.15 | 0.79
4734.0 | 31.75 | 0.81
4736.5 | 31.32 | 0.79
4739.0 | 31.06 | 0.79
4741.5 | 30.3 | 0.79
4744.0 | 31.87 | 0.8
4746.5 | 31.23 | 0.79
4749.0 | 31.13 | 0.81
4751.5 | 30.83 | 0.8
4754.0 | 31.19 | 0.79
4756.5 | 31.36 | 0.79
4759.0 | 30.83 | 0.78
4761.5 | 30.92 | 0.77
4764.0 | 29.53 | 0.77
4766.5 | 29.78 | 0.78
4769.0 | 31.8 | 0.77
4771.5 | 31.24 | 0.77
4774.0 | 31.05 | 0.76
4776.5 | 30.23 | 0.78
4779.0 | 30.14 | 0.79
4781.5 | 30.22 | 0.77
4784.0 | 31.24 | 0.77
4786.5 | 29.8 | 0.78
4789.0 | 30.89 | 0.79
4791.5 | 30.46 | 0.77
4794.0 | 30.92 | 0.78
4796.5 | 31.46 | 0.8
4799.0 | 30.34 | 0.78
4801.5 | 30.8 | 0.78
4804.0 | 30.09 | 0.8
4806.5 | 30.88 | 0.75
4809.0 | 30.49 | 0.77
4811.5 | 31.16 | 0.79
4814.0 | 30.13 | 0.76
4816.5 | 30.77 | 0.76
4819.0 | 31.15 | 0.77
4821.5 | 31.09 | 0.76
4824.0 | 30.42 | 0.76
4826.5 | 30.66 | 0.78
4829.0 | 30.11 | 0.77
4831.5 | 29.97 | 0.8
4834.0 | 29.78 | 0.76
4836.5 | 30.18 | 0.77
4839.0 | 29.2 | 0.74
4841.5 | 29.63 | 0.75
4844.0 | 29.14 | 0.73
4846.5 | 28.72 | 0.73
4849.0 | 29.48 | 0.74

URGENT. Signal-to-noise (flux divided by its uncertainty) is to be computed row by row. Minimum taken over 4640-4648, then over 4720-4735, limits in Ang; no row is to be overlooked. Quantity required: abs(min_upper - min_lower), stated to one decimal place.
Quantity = 1.6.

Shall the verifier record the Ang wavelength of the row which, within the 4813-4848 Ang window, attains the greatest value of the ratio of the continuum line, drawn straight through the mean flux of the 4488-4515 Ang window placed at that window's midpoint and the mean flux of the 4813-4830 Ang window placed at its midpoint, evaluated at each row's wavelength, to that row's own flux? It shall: 4846.5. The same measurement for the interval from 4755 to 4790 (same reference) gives 4764.0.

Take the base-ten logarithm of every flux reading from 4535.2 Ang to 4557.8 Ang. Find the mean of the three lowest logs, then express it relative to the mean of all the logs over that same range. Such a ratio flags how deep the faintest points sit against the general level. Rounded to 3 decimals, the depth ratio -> 0.991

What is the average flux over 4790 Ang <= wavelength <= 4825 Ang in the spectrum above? 30.7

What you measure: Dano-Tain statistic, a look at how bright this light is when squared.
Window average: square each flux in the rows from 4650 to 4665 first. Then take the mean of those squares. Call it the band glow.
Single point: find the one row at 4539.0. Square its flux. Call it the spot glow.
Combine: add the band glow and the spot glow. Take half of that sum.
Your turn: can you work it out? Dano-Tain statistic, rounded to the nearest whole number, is 1034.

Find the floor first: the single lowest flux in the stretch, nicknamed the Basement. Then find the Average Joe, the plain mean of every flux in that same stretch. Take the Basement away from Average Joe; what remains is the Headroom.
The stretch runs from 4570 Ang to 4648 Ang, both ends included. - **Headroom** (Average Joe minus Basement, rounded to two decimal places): 1.53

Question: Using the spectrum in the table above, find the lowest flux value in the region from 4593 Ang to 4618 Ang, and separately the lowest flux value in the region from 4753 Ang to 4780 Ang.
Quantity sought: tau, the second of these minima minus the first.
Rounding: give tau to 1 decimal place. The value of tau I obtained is -0.9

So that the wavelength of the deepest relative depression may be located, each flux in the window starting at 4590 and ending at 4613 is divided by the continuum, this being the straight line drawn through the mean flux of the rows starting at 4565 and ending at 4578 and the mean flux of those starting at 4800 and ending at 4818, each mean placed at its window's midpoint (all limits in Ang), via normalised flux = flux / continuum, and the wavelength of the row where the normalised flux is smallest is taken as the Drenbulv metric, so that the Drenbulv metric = 4596.5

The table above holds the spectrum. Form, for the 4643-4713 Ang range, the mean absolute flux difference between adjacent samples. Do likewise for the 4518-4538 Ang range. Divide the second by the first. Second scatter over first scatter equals 1.21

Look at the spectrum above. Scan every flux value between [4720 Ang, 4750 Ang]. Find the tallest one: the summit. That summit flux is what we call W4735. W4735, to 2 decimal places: 32.16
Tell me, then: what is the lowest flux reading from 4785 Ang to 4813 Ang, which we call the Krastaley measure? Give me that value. 29.8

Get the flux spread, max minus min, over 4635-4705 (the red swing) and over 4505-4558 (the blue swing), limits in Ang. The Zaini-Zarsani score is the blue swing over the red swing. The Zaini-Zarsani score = 1.04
